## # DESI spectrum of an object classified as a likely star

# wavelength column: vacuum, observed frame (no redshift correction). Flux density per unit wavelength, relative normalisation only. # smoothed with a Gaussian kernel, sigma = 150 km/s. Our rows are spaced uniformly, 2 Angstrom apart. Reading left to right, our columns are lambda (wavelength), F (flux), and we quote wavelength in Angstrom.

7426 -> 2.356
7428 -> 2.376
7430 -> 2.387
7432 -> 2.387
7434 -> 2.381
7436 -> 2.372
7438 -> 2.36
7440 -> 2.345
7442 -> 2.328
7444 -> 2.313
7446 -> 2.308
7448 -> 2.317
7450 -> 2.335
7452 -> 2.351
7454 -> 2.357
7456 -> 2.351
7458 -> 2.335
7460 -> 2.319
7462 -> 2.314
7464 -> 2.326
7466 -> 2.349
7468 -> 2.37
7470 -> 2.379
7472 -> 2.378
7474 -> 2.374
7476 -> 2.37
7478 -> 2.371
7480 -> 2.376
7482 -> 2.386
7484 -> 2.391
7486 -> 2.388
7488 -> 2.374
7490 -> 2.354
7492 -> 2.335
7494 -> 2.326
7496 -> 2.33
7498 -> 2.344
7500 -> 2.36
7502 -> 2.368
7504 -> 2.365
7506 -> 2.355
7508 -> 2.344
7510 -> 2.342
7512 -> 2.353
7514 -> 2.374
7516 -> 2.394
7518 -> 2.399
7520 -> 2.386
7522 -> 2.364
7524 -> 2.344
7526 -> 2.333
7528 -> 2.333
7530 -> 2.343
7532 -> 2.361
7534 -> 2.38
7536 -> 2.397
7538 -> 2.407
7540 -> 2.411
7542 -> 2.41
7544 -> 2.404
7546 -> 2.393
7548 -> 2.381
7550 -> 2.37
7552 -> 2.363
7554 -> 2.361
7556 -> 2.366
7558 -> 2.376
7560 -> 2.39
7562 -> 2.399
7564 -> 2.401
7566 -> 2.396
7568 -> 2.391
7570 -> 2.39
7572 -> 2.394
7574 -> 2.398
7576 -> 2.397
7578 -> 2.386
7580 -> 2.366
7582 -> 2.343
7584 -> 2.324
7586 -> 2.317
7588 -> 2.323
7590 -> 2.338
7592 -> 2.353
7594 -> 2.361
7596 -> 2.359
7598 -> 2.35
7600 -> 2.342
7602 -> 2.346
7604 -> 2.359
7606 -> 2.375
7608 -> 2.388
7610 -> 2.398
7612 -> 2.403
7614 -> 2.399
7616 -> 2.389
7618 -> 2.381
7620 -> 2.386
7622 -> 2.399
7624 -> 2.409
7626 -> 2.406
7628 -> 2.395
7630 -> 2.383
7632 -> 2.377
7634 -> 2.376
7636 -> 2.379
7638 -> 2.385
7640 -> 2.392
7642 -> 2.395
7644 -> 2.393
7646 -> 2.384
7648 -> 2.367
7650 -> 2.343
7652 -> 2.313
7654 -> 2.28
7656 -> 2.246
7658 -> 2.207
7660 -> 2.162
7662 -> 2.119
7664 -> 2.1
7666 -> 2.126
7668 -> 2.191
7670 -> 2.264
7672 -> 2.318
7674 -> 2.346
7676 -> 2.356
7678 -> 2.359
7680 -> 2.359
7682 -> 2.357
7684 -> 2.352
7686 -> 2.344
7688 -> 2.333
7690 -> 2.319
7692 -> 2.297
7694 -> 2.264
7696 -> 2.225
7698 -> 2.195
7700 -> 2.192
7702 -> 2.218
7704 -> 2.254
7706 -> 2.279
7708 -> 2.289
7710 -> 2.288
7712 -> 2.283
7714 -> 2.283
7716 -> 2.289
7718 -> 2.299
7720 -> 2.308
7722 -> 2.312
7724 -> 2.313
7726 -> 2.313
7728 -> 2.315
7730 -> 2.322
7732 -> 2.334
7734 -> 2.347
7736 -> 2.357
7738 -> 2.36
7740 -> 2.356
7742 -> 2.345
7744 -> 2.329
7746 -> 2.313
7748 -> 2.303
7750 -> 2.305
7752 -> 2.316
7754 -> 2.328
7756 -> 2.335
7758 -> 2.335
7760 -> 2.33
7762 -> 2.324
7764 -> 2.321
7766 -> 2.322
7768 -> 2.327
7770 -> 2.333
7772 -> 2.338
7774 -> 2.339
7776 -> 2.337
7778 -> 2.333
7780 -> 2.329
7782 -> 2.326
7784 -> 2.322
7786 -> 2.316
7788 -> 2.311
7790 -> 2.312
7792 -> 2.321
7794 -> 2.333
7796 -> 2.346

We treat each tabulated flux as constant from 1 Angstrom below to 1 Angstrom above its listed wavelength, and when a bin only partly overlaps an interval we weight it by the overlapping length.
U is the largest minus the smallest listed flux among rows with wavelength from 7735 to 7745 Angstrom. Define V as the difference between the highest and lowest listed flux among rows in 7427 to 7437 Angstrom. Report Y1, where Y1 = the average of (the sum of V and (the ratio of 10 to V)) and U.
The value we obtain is 333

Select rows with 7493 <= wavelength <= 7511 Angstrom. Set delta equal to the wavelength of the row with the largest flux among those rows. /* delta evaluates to 7502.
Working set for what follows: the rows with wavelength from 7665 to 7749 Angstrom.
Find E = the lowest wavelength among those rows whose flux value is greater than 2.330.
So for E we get 7674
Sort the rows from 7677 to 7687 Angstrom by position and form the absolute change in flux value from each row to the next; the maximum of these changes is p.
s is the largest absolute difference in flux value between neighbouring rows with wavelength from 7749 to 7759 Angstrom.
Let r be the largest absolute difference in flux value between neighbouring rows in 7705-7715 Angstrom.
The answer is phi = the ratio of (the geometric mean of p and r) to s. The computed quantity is 0.7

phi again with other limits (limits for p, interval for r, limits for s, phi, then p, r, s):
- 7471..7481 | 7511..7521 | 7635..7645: 1.5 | 0.005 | 0.021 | 0.007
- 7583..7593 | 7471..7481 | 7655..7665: 0.2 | 0.015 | 0.005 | 0.045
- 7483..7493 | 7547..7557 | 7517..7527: 0.7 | 0.020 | 0.011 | 0.022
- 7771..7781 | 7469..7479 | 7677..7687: 0.5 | 0.004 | 0.004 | 0.008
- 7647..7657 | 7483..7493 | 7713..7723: 2.6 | 0.034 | 0.020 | 0.010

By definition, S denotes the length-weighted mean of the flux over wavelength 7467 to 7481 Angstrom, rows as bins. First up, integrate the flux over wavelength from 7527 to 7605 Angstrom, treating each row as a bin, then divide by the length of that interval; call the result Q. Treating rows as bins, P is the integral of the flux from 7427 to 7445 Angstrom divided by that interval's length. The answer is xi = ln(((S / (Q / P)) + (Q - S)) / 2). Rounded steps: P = 2.36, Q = 2.37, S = 2.37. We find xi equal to 0.166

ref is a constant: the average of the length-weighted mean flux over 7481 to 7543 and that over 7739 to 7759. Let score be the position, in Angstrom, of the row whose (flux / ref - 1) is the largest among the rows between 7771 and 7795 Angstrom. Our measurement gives 7774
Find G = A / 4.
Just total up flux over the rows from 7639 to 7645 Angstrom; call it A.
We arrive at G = 1.8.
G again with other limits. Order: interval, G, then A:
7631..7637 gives 1.8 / 7.1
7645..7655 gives 2.9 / 11.7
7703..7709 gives 1.7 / 6.8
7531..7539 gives 2.4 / 9.5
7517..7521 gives 1.2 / 4.8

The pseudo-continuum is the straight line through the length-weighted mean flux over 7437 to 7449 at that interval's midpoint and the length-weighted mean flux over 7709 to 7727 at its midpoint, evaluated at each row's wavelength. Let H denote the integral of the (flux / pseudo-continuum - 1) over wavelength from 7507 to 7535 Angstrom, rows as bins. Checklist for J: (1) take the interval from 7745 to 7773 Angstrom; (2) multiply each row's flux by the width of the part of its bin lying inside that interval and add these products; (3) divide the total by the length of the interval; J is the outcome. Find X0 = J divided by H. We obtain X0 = 5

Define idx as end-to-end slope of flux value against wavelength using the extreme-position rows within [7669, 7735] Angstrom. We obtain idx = 0.0013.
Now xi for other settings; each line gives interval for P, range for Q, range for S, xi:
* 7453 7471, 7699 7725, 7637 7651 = 0.160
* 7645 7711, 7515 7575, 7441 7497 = 0.129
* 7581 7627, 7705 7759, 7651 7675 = 0.168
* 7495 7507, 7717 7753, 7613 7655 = 0.163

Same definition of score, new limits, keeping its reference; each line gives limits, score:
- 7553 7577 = 7564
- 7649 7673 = 7650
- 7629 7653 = 7642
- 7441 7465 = 7454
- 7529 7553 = 7540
